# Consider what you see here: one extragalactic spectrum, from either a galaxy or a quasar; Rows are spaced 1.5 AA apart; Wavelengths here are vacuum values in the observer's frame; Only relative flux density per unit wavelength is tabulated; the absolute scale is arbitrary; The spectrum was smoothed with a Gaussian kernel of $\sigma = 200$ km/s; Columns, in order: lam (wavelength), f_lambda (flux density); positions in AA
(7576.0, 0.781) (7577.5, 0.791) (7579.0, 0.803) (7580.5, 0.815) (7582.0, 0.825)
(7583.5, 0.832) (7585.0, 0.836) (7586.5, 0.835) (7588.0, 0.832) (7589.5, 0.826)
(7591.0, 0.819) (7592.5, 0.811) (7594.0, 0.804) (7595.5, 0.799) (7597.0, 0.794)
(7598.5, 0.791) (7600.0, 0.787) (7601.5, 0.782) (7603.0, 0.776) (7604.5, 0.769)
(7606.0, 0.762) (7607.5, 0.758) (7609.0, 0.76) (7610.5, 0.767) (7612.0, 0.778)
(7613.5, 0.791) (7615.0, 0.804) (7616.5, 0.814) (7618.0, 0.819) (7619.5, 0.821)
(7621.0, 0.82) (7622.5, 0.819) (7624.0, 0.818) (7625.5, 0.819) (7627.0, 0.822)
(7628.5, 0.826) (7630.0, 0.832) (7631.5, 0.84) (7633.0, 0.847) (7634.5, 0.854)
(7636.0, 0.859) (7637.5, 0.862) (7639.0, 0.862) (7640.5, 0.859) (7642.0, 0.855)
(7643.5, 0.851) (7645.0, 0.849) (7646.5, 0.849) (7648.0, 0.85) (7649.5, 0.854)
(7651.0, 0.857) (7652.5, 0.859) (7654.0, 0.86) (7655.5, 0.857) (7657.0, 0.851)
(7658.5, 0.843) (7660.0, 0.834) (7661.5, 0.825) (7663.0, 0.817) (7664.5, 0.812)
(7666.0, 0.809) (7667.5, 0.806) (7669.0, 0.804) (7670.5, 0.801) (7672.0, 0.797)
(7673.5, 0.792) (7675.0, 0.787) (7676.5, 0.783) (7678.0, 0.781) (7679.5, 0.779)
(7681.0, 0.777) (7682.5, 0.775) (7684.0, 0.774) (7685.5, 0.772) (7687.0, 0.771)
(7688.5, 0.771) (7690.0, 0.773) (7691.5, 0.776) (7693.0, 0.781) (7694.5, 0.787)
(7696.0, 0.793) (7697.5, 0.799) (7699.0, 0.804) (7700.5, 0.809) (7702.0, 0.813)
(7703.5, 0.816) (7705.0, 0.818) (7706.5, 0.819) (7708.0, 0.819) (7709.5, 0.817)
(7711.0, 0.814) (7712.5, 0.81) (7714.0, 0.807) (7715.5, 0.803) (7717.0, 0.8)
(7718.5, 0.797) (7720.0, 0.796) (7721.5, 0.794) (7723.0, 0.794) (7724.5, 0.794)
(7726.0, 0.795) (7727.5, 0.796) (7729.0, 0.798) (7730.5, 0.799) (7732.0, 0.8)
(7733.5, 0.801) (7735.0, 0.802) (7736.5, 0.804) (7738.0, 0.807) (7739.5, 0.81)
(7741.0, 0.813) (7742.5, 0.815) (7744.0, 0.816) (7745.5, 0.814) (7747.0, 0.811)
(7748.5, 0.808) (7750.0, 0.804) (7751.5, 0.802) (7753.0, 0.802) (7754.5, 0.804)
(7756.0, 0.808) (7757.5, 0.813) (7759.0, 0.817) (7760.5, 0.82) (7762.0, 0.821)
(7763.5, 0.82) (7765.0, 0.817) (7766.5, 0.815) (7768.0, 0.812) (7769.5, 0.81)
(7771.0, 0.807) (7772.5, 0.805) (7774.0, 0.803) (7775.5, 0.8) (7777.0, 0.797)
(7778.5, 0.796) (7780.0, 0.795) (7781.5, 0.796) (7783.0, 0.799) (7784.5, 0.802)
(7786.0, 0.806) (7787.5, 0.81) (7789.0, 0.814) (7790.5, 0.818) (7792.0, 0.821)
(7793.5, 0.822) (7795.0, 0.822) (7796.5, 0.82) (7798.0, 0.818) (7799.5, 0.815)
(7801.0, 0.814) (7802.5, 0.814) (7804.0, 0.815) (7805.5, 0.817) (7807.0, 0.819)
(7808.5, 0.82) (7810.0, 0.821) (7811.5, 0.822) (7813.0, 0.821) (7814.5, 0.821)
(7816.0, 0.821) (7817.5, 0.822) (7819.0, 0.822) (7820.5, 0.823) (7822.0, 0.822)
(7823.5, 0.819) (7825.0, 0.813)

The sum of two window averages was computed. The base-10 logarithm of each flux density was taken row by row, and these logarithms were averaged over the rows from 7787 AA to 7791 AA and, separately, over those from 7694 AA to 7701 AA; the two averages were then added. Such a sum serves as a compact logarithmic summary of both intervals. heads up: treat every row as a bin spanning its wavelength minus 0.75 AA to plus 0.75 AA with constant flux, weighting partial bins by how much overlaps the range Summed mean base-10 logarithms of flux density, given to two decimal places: -0.19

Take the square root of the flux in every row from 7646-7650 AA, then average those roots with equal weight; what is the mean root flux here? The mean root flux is 0.922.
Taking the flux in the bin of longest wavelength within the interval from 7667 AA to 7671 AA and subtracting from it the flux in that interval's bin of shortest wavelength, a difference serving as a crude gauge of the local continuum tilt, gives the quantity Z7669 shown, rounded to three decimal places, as -0.005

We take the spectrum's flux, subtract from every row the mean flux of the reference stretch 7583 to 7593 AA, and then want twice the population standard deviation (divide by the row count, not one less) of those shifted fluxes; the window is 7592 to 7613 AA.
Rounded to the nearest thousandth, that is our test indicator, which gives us 0.033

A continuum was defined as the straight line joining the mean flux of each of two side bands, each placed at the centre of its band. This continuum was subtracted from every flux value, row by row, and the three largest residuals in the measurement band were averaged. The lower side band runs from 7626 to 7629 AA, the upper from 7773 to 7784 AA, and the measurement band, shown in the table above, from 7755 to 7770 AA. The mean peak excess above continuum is 0.019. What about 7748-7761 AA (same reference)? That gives 0.015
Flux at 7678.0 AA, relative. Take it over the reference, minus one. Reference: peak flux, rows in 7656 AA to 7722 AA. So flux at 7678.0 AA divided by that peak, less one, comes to -0.082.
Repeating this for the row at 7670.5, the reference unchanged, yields -0.059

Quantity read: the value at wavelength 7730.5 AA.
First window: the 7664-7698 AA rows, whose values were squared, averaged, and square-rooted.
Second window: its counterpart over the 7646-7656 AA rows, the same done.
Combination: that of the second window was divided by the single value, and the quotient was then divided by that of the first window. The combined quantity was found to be 1.36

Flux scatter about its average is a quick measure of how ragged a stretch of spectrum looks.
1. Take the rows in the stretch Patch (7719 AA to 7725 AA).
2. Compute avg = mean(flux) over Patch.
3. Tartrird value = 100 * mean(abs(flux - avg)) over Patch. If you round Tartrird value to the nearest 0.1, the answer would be 0.1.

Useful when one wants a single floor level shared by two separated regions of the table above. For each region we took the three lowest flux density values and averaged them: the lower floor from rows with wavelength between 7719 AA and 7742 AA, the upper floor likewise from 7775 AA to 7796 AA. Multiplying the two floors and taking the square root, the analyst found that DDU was 0.795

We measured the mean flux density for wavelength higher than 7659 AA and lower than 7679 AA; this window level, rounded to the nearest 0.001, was 0.804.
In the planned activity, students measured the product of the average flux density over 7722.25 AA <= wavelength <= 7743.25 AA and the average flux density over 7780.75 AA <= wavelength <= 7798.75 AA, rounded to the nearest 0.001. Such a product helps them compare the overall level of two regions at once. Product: 0.651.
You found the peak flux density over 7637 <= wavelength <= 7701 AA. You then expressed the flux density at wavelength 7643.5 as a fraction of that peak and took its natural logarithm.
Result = -0.01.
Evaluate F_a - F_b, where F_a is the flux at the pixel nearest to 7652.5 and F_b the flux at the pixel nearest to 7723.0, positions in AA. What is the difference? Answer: 0.065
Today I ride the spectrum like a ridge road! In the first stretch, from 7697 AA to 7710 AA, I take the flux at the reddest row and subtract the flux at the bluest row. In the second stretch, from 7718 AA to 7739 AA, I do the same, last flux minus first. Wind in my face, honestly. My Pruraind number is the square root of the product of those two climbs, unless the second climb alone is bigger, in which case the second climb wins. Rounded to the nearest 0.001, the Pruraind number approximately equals 0.013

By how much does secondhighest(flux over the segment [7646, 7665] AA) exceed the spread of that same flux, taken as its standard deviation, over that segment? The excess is 0.843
